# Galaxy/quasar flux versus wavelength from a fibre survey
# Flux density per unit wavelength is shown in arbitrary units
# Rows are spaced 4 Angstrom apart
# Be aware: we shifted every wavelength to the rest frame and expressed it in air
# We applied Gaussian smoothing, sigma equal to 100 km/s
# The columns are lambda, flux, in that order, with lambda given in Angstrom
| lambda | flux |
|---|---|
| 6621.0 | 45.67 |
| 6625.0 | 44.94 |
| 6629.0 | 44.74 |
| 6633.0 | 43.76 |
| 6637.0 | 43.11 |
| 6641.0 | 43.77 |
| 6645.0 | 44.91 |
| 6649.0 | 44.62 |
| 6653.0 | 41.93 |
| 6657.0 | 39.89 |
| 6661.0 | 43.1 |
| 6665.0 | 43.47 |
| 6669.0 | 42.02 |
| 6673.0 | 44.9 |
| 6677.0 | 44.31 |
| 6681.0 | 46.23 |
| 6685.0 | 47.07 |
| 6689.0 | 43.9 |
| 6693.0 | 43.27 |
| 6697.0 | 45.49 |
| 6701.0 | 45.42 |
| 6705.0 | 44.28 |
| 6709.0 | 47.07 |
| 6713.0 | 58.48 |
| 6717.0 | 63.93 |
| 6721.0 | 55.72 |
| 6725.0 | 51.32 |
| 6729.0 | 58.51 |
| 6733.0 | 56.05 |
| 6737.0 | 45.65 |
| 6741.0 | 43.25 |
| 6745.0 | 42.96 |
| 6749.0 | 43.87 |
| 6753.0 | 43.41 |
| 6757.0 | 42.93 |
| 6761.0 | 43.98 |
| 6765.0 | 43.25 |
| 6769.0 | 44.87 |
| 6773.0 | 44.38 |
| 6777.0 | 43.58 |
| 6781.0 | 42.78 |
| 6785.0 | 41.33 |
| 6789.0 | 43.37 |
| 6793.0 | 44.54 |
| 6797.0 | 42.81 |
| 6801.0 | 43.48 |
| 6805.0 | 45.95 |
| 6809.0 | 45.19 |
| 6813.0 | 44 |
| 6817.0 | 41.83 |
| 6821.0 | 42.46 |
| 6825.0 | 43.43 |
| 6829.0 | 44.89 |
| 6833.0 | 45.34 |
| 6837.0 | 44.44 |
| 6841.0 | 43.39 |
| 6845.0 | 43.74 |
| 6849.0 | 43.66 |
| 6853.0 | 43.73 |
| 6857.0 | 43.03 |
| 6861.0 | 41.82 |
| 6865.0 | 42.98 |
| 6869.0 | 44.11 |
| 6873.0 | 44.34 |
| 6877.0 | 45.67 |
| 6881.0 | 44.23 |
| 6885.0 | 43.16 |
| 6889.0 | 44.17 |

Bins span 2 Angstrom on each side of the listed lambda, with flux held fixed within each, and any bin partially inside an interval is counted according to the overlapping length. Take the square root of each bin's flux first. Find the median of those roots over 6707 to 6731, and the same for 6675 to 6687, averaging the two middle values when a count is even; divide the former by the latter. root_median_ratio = 1.11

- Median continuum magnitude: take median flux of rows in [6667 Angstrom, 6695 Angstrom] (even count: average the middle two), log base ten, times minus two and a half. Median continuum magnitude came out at -4.12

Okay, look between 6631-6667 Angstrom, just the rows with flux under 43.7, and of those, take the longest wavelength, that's 6665.0 Angstrom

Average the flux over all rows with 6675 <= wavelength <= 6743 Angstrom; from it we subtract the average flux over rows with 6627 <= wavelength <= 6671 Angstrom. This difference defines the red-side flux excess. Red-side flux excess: 6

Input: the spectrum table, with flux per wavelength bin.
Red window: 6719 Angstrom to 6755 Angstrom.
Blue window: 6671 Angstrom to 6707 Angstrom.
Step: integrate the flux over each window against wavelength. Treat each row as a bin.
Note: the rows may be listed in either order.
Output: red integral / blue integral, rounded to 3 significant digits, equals 1.09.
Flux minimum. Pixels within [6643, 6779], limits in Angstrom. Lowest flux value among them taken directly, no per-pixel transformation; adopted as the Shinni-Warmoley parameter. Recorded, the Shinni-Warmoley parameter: 39.89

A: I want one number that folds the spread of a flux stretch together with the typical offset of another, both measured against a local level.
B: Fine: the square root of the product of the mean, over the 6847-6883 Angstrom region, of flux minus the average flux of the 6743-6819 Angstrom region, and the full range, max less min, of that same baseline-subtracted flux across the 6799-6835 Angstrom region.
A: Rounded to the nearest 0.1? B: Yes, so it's 0.7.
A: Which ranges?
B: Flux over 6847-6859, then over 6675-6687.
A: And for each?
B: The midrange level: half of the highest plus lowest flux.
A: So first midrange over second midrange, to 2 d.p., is 0.95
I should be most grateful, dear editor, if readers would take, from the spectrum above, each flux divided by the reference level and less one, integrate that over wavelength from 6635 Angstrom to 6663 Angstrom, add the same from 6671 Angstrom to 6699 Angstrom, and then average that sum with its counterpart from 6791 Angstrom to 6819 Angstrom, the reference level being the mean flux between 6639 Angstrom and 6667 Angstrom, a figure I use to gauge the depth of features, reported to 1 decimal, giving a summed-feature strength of 0.9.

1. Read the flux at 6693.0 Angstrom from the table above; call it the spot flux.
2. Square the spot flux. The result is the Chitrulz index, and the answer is 1872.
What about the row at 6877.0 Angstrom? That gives 2086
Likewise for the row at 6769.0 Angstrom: 2013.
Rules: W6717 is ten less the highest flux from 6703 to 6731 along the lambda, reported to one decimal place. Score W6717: -53.9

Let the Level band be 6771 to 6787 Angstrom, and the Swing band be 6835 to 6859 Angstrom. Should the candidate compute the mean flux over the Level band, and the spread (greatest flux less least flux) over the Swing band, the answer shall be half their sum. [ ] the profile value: 22.2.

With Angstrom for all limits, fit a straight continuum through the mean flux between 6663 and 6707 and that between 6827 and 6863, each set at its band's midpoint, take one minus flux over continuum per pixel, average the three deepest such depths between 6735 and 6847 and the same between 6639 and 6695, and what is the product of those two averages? 0.0036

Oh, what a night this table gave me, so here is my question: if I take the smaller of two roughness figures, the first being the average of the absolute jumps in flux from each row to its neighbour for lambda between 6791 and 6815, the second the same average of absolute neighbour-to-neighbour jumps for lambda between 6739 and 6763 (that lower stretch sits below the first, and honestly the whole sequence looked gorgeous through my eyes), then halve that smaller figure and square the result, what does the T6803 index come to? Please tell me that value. 0.10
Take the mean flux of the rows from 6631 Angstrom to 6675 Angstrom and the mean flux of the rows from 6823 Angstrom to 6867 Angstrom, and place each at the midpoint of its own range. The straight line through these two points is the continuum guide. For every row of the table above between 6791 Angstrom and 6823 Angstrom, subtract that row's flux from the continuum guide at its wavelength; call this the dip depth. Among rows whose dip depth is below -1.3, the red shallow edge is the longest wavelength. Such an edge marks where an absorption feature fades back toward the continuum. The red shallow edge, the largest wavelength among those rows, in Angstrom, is 6809.0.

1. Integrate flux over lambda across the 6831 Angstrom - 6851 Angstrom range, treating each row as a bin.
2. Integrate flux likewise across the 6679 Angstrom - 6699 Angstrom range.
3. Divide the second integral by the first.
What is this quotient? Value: 1.02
